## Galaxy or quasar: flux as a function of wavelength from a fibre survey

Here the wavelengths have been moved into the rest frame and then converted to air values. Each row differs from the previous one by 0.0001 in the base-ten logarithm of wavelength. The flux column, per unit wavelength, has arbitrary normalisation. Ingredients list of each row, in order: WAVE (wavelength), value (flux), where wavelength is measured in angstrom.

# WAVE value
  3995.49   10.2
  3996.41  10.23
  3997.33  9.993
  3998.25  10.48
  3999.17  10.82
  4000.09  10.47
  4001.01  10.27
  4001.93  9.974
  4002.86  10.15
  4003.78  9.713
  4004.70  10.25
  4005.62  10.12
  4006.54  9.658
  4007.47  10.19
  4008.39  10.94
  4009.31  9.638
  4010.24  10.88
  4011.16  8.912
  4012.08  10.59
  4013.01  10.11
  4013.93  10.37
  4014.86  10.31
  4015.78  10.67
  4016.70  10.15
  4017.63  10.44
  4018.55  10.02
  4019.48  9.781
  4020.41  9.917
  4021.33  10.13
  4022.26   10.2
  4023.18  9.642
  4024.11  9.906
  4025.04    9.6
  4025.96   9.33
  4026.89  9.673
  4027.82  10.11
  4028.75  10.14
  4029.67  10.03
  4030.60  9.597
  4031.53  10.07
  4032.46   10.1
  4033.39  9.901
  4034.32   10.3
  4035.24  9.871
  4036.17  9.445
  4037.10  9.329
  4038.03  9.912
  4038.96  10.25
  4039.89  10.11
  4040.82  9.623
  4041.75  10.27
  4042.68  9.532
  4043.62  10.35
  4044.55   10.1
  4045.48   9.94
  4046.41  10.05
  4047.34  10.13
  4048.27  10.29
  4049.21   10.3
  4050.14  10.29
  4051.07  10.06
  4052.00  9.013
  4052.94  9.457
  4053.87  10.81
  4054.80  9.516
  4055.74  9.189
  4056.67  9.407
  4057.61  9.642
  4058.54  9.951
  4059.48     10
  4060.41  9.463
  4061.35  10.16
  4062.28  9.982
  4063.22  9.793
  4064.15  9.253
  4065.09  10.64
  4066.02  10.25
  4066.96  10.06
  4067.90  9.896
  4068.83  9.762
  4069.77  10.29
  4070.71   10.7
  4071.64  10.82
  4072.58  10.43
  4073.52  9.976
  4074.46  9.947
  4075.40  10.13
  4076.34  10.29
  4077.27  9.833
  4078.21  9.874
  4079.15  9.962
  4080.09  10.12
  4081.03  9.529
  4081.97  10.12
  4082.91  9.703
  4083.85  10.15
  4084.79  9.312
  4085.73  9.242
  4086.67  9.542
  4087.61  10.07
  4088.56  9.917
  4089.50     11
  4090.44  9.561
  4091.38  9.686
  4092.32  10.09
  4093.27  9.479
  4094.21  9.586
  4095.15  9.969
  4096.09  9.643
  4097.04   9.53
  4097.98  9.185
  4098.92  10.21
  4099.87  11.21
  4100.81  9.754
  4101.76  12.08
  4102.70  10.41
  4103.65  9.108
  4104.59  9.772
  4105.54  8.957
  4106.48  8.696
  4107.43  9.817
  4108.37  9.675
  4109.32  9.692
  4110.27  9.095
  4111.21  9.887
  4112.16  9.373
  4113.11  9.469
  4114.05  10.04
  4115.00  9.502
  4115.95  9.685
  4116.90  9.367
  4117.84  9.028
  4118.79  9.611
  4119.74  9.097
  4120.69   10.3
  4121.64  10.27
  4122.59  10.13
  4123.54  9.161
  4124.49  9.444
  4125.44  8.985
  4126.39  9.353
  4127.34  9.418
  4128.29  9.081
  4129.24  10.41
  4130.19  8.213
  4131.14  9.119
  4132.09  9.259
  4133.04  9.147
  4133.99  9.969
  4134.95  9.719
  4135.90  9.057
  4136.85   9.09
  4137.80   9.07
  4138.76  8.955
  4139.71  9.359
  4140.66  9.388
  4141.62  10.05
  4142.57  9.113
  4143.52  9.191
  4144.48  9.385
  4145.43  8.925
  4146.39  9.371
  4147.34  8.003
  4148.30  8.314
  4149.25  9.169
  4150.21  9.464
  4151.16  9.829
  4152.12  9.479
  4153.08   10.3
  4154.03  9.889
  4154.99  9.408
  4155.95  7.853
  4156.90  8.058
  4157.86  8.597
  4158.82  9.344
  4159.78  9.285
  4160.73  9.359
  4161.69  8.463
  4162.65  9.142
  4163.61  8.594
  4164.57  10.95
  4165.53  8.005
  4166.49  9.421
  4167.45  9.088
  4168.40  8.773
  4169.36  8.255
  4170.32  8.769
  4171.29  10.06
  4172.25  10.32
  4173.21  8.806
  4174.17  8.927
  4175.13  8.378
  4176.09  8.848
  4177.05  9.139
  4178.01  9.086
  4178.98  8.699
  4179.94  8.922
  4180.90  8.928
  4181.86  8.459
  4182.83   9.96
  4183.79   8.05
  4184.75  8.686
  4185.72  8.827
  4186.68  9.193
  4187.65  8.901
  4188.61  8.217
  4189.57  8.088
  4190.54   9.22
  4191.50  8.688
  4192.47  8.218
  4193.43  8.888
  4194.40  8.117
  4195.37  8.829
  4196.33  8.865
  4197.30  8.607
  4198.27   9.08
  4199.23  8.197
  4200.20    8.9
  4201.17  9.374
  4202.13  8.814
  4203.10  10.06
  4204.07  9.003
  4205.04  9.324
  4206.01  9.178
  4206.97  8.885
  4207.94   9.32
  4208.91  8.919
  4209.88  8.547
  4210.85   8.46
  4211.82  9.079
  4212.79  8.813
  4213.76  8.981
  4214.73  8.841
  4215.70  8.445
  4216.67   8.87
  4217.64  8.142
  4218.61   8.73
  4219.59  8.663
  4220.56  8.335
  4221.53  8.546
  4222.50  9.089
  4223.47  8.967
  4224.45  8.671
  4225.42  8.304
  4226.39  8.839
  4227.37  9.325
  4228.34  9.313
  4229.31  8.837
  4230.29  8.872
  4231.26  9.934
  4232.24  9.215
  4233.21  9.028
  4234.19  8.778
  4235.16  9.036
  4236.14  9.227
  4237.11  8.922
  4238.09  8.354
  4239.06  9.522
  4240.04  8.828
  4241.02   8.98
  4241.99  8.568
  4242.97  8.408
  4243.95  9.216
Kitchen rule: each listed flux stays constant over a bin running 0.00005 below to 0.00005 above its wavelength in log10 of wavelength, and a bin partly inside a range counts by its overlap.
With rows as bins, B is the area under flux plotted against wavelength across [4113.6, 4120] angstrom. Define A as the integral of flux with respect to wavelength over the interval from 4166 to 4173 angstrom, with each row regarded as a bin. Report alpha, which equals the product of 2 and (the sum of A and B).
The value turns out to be 250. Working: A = 65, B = 61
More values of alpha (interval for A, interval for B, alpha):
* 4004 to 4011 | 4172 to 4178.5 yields 260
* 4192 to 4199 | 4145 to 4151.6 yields 240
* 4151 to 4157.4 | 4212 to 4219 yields 240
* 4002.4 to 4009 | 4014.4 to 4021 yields 268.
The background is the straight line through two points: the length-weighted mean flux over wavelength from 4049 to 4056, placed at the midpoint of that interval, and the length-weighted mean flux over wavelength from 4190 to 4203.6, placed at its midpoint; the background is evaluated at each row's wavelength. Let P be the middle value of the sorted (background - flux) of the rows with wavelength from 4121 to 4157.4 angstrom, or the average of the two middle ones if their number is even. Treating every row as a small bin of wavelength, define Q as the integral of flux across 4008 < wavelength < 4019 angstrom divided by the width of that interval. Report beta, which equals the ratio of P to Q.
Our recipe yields -0.001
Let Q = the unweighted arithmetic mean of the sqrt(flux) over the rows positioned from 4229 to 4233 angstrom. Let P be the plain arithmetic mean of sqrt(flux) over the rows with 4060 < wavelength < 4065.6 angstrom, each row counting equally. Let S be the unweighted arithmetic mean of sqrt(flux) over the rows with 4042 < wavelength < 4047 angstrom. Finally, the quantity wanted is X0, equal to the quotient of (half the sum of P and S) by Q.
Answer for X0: 1.04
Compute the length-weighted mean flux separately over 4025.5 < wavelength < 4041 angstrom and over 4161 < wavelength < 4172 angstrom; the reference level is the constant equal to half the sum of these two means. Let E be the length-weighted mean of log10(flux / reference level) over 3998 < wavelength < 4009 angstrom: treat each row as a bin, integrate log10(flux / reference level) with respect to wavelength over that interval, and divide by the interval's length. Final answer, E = 0.03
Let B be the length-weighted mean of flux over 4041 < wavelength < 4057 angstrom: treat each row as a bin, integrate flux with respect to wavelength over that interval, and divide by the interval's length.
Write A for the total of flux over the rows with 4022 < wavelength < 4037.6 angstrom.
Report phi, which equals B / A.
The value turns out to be 0.059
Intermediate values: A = 167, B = 9.9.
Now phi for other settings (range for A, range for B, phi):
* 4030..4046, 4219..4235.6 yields 0.053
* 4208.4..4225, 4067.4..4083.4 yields 0.068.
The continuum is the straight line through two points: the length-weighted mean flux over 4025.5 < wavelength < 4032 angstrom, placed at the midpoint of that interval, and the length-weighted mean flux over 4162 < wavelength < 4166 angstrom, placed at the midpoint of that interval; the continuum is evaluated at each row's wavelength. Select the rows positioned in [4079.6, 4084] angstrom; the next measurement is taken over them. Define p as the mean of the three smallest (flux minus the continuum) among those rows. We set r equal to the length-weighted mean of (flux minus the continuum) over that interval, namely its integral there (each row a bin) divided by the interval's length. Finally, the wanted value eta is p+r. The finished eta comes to 0.6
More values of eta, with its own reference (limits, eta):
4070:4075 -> 1.3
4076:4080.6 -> 0.7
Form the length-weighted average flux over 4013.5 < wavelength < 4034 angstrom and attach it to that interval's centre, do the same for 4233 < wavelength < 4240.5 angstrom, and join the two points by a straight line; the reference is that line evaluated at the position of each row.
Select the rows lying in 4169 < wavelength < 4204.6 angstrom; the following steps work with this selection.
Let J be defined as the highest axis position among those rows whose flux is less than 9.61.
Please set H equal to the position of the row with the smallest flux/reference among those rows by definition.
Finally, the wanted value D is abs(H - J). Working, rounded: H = 4183.79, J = 4204.07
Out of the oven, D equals 20.3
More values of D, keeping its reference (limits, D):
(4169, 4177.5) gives 7.7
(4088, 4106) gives 0.0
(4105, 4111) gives 3.8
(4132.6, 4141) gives 1.9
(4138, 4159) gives 2.9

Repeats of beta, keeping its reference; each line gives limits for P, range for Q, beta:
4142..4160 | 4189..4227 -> -0.021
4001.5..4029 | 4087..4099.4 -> 0.001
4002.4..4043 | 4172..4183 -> 0.001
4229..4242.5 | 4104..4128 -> -0.042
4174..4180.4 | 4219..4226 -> 0.008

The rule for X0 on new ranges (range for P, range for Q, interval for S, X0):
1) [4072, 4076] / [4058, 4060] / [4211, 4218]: 0.97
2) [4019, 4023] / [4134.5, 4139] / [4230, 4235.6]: 1.02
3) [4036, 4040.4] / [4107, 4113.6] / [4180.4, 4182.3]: 0.98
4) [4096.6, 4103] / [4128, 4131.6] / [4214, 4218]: 1.01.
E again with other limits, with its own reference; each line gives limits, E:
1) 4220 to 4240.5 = -0.03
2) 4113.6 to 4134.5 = 0.00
